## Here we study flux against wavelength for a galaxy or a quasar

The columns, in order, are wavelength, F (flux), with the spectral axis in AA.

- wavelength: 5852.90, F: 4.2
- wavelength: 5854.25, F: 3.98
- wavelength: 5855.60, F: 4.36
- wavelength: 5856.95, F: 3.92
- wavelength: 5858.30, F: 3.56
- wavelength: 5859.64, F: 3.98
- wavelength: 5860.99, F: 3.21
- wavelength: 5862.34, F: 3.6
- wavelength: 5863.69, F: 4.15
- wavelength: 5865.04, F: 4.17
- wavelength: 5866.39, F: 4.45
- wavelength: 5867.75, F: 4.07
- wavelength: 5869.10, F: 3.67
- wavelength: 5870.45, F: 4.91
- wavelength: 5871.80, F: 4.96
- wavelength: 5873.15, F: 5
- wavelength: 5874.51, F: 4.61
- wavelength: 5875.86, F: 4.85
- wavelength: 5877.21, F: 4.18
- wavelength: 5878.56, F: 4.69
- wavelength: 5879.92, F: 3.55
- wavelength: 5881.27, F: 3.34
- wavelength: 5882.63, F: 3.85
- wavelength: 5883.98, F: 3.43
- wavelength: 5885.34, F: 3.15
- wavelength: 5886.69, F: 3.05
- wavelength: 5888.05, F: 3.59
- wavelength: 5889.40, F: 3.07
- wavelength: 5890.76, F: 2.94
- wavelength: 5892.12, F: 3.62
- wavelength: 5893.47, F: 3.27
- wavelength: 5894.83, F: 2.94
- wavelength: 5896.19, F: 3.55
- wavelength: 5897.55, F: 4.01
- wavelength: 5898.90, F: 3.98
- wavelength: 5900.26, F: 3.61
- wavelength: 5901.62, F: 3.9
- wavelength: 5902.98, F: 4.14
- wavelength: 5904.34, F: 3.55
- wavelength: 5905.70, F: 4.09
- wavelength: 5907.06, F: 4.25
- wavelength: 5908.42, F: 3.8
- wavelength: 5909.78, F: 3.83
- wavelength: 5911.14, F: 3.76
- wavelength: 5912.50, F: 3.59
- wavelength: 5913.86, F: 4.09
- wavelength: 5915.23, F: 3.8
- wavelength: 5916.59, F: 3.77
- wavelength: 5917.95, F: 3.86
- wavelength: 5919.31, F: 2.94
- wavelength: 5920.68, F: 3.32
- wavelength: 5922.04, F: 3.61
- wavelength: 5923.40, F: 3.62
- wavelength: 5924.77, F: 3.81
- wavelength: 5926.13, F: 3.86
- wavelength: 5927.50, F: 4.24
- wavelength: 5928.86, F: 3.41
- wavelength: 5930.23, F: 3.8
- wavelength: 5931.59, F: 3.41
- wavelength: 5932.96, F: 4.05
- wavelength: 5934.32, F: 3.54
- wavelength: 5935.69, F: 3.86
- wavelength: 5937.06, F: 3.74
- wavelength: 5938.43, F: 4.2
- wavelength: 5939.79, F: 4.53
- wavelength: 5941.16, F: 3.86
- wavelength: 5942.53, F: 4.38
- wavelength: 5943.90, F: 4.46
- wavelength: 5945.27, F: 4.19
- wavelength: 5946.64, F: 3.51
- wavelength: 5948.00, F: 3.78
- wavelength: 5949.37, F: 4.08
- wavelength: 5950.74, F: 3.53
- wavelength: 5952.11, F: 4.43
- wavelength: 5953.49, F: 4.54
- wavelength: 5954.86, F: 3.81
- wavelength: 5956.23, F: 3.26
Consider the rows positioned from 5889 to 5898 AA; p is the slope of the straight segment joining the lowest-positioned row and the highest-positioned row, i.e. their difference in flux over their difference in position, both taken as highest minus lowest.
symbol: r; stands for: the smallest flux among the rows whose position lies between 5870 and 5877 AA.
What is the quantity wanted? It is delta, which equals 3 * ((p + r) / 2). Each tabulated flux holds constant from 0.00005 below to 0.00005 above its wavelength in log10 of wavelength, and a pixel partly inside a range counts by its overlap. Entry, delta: 7.09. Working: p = 0.12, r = 4.61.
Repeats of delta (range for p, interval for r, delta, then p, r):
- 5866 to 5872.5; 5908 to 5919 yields 5.53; 0.09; 3.59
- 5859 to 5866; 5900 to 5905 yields 5.38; 0.04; 3.55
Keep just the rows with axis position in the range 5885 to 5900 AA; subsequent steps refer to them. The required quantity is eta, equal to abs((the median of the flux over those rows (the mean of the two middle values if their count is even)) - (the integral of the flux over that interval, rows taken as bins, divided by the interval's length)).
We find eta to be 0.122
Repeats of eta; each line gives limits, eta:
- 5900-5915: 0.047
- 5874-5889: 0.233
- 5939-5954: 0.077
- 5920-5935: 0.079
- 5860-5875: 0.072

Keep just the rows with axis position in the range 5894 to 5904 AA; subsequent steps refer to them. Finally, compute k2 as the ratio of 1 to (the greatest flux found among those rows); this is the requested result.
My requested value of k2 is 0.242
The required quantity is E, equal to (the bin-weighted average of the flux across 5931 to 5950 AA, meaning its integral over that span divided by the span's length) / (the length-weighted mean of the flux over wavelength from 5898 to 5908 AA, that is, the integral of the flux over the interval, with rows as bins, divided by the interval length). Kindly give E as 1.01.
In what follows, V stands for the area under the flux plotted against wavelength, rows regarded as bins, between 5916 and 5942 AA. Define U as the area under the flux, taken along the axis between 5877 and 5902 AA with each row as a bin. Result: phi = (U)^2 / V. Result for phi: 80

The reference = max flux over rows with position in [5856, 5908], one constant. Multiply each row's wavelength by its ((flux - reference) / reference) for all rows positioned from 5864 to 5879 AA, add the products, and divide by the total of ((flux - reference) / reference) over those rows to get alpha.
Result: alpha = 5870.4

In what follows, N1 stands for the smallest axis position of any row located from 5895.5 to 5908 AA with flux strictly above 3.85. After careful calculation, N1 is 5897.55 AA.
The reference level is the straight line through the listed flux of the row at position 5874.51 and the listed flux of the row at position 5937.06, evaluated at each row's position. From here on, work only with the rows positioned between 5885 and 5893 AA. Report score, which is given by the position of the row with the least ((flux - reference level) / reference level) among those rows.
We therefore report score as 5890.76 AA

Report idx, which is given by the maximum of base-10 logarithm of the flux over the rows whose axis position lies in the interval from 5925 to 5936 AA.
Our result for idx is 0.627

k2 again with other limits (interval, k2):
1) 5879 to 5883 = 0.260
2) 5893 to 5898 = 0.249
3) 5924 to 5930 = 0.236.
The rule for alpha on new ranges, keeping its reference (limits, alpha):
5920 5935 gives 5927.3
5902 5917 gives 5910.0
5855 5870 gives 5862.2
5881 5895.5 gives 5888.3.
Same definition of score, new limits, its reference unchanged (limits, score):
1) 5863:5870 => 5869.10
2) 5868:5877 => 5869.10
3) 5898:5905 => 5904.34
